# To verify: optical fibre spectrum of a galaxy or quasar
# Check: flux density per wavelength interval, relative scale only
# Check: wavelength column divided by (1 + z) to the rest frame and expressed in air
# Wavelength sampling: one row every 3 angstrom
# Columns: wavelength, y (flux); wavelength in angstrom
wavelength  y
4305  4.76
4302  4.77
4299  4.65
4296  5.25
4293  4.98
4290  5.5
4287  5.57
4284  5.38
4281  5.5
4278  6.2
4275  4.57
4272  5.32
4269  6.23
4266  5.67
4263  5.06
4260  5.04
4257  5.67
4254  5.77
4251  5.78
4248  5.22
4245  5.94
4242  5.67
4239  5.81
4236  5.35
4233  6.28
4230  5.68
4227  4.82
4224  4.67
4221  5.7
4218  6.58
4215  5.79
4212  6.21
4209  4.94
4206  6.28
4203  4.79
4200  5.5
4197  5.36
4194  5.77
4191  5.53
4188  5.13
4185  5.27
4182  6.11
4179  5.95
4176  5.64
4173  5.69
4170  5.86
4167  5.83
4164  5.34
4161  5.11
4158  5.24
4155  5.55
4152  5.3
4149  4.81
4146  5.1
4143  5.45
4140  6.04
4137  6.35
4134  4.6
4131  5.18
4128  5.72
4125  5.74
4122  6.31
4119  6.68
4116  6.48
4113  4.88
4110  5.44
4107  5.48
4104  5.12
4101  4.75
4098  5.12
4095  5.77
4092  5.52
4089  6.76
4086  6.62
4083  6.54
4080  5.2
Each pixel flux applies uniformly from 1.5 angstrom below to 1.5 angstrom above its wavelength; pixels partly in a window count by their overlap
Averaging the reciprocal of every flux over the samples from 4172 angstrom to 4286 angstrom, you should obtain 0.181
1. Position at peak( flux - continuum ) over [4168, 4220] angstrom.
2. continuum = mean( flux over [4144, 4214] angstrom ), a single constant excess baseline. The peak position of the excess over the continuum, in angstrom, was 4218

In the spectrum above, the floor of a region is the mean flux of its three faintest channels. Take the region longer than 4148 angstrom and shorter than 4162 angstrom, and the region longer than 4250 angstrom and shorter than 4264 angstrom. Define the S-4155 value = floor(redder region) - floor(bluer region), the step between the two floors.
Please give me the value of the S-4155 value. 0.20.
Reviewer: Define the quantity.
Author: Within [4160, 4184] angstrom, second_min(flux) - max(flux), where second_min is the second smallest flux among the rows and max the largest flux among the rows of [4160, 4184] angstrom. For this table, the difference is -0.8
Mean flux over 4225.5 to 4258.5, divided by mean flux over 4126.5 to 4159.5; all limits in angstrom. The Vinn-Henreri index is 1.045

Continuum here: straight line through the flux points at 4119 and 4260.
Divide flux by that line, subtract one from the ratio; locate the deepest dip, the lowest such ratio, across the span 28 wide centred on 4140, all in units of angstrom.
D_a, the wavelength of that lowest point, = 4134 angstrom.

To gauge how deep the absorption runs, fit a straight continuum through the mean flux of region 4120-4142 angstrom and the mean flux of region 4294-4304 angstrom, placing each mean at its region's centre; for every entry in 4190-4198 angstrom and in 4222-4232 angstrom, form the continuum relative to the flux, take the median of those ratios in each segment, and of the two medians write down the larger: 1.09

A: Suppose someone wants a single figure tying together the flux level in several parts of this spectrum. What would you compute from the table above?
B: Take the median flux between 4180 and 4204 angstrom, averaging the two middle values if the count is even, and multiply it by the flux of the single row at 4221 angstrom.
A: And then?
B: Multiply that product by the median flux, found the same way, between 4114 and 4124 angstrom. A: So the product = 201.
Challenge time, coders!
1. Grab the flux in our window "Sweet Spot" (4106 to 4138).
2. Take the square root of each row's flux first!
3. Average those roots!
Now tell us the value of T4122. 2.39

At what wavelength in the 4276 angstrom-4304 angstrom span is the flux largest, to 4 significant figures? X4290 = 4278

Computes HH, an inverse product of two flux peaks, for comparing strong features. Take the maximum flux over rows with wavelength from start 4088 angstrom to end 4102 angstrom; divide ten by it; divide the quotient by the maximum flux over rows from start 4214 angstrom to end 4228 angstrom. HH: 0.225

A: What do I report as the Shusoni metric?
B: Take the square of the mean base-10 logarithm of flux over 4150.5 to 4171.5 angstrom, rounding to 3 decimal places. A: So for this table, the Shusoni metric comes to 0.543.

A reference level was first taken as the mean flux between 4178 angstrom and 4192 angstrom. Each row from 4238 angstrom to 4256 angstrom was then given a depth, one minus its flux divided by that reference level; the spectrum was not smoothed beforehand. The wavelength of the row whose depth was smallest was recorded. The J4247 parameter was 4245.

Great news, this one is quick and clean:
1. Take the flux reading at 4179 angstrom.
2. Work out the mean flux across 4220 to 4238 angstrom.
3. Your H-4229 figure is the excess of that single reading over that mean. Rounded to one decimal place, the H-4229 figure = 0.5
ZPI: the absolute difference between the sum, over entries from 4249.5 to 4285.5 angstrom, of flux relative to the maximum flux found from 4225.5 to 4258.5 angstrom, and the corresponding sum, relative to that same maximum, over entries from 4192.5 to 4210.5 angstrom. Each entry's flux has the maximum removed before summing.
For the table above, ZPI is 4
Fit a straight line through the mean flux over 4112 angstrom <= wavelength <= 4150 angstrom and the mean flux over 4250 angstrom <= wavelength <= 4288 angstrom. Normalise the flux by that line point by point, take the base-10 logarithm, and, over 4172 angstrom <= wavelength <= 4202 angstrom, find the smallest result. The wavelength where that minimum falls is 4188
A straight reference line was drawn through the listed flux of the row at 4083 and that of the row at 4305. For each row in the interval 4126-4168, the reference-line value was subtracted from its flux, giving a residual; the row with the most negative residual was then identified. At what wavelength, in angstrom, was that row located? 4134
